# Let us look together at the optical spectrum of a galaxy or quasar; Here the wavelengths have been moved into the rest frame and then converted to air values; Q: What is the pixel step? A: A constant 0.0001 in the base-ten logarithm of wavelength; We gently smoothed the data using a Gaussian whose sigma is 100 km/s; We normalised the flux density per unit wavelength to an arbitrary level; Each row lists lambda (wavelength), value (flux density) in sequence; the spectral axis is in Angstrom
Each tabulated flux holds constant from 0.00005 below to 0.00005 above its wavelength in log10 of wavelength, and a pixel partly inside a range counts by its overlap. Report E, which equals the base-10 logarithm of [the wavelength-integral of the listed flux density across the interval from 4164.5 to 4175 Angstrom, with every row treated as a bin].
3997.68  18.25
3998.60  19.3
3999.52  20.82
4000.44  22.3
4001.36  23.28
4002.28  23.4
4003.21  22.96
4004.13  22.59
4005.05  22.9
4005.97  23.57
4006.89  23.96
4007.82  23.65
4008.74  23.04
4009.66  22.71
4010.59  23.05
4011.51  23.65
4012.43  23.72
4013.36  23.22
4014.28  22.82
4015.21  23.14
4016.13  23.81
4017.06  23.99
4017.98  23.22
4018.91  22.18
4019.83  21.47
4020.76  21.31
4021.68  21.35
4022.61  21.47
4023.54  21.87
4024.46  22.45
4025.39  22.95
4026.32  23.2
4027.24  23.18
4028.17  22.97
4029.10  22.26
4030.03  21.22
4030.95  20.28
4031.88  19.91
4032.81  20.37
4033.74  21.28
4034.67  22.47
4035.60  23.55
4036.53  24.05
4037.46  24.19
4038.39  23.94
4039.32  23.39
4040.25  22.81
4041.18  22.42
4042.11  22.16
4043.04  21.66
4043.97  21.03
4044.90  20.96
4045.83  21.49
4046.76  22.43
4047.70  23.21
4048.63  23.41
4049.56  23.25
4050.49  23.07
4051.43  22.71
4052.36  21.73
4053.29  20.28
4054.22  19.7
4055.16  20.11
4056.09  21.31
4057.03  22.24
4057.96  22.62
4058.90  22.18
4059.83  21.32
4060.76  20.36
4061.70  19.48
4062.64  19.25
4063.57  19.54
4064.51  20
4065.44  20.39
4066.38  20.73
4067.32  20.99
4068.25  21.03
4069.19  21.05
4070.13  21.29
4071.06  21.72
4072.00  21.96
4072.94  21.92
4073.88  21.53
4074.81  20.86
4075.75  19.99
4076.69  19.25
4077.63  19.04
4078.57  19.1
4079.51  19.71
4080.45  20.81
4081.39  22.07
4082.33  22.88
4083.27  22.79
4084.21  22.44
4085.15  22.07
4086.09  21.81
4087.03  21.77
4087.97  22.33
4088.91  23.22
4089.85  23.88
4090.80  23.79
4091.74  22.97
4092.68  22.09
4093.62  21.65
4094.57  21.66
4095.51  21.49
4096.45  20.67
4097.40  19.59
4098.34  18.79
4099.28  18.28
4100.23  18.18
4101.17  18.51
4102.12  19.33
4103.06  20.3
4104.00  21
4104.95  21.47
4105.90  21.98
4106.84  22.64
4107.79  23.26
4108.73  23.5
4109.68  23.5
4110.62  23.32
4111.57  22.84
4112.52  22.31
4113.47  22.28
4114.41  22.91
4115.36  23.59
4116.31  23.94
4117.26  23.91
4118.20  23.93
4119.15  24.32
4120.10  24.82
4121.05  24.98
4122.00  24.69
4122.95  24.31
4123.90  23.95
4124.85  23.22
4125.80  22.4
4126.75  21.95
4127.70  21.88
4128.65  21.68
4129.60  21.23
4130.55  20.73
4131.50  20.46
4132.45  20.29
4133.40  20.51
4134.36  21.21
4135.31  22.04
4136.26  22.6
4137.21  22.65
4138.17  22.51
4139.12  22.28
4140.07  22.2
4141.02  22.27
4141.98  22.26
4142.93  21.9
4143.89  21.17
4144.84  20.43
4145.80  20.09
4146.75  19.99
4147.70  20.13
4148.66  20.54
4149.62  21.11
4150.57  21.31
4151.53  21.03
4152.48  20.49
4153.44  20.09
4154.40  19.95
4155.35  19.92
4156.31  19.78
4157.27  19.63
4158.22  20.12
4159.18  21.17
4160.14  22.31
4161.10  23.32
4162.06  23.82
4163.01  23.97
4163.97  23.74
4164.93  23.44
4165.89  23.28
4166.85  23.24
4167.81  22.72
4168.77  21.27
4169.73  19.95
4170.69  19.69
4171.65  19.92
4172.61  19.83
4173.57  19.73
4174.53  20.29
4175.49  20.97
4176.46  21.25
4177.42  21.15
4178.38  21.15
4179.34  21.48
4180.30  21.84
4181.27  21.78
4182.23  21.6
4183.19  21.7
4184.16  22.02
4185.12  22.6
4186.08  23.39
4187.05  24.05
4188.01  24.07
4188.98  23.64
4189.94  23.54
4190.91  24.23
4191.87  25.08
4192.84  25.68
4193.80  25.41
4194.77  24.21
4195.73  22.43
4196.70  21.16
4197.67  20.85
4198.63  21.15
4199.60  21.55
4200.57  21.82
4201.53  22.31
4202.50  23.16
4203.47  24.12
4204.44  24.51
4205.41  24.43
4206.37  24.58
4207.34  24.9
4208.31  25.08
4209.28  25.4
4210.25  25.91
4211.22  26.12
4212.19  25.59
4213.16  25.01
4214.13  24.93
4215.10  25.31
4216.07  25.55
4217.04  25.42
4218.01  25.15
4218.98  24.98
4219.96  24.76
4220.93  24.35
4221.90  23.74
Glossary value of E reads 2.348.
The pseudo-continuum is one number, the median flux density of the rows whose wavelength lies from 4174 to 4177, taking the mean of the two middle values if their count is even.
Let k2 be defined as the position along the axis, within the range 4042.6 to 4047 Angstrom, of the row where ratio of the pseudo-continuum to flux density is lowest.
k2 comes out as 4046.76 Angstrom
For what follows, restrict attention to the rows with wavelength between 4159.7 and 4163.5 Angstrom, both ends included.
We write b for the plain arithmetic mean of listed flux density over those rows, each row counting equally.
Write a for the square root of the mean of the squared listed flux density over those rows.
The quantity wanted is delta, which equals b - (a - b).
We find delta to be 23.3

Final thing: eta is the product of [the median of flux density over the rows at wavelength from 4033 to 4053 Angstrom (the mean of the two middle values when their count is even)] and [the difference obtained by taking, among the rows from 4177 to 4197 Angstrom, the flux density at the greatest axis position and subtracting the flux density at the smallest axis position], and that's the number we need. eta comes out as 0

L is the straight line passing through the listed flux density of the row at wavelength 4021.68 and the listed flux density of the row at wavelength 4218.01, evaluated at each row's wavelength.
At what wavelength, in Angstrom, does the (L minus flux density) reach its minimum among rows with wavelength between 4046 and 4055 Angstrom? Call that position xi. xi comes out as 4048.63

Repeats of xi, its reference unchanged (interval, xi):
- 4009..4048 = 4017.06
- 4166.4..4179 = 4166.85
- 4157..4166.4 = 4163.01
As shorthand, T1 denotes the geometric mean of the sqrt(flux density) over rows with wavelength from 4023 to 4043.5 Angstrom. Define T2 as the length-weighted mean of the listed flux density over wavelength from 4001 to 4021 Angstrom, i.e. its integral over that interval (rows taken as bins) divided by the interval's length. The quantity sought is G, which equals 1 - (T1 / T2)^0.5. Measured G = 0.547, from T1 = 4.73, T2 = 23.1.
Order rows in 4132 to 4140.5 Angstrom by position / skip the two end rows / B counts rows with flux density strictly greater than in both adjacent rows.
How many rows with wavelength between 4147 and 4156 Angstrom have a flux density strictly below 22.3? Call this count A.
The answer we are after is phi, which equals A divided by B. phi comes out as 9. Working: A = 9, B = 1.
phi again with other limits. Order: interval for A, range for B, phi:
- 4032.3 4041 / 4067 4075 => 2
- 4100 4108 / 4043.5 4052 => 7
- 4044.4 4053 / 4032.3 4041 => 3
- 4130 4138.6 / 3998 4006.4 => 6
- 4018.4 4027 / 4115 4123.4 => 3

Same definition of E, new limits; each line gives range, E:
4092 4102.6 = 2.328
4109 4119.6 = 2.394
